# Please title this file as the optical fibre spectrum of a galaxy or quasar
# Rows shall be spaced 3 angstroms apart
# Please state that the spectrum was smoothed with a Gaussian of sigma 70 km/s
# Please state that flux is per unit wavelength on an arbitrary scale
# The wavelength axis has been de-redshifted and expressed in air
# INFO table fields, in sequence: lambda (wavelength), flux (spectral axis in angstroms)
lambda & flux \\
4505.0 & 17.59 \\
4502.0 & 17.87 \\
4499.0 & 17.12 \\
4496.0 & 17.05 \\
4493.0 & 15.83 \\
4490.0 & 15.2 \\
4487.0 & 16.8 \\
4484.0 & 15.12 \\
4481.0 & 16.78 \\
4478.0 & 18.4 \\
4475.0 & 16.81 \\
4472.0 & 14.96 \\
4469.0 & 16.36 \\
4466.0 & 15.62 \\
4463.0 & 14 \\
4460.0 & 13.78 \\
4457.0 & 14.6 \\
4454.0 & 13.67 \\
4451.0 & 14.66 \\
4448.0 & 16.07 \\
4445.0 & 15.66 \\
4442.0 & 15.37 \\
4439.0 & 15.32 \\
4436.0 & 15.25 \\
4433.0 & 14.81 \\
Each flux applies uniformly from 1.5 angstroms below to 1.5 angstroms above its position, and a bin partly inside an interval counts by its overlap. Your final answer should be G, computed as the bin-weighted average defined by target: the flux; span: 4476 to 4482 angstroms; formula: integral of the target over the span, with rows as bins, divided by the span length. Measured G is 17.6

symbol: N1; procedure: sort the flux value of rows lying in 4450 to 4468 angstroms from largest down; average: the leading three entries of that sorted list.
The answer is 15.0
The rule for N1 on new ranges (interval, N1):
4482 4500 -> 17.0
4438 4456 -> 15.7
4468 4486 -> 17.3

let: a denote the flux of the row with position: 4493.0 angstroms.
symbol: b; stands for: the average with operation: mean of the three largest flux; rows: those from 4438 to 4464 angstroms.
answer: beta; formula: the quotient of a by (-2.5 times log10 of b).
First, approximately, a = 15.83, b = 15.70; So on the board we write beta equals -5.3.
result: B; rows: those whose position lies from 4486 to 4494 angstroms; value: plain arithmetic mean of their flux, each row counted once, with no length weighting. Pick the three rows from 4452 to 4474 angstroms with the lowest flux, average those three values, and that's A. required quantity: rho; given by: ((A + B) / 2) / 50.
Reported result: 0.298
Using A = 13.8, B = 15.9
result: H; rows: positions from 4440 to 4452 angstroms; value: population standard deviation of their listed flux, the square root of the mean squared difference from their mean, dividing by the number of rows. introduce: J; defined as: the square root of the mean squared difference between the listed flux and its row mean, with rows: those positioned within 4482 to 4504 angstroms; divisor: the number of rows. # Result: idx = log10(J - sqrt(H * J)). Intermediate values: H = 0.51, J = 1.0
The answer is -0.57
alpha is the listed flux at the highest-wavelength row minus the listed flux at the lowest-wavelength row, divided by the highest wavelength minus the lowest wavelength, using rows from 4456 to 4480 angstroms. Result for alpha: 0.18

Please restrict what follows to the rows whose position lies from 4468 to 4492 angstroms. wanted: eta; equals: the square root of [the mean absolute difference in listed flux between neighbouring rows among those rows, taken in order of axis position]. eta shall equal 1.3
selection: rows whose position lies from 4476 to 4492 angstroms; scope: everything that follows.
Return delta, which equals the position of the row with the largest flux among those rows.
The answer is 4478.0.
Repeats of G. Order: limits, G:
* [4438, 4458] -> 15.1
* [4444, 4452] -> 15.5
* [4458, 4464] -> 13.9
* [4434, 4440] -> 15.2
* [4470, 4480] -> 16.7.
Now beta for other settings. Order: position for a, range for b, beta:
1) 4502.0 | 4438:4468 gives -6.0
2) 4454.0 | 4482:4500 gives -4.4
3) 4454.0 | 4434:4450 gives -4.6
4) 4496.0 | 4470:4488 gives -5.5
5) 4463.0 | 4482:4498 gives -4.6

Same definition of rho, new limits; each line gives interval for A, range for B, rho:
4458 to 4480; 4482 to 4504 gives 0.307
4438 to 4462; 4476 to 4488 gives 0.308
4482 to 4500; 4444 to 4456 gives 0.304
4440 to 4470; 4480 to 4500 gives 0.301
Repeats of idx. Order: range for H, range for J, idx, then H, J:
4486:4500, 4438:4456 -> -2.03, 0.76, 0.8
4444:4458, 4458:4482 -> -0.46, 0.85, 1.5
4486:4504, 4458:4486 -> -0.54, 0.88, 1.4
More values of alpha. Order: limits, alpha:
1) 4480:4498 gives 0.02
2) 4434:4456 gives -0.09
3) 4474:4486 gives -0.19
